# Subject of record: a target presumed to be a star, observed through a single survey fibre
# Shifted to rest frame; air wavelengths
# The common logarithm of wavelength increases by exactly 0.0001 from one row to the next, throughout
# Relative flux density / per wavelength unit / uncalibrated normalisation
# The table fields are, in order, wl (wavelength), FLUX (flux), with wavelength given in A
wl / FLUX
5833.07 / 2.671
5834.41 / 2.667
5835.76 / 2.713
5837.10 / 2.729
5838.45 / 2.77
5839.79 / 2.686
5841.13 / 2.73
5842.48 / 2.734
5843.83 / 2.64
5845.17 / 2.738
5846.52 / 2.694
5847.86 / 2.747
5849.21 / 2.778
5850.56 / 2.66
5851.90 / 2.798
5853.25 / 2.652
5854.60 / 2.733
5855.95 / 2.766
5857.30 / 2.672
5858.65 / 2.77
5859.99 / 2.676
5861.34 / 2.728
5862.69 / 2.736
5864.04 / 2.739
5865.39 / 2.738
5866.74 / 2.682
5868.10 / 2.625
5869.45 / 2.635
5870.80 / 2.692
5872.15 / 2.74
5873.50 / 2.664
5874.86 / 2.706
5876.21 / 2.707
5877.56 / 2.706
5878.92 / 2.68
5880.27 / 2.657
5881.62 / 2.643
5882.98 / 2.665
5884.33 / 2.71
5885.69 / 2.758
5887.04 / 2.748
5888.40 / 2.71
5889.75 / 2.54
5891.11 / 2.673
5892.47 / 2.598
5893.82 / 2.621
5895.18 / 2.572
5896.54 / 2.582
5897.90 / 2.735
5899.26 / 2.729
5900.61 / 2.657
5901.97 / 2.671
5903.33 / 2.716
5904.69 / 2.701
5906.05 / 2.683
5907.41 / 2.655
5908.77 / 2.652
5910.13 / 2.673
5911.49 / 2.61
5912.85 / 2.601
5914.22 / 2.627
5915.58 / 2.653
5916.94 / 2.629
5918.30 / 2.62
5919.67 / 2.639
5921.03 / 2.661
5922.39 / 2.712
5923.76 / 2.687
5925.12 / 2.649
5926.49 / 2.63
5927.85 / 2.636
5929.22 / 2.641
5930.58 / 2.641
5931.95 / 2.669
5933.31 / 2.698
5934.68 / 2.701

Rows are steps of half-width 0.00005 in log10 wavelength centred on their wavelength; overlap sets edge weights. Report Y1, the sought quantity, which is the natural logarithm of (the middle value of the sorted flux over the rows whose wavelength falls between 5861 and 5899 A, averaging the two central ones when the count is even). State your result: 0.99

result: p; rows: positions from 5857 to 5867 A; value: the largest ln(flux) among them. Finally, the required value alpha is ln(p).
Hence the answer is 0.019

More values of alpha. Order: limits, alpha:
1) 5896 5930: 0.006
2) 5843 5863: 0.028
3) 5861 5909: 0.014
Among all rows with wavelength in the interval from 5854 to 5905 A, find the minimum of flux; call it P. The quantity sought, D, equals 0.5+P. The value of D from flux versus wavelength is 3.04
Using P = 2.54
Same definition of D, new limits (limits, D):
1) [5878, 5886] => 3.14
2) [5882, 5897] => 3.04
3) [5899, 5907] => 3.16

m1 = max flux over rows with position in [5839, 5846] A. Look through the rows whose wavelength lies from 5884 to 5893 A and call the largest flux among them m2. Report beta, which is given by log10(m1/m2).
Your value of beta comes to -0.003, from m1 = 2.738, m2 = 2.758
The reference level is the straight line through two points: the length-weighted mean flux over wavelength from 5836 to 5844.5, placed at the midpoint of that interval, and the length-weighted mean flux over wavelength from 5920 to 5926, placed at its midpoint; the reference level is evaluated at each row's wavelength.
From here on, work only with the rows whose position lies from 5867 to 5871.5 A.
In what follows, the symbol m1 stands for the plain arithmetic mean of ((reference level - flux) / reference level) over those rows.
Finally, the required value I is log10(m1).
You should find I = -1.74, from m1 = 0.018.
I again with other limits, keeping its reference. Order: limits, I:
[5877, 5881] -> -2.27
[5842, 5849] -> -3.14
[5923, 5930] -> -2.07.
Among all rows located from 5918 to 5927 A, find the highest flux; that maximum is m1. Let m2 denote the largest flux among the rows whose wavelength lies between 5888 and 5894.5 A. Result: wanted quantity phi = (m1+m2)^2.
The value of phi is 29.4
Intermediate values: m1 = 2.712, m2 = 2.71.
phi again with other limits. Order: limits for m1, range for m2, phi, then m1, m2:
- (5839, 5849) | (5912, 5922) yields 29.2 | 2.747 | 2.661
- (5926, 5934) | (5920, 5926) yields 29.3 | 2.698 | 2.712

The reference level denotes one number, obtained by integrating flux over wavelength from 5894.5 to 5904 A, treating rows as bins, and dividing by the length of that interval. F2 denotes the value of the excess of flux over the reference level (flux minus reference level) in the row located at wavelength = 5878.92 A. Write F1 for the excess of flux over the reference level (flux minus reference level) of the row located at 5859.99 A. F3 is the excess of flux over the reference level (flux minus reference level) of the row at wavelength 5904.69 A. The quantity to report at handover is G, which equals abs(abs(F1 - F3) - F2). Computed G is 0.011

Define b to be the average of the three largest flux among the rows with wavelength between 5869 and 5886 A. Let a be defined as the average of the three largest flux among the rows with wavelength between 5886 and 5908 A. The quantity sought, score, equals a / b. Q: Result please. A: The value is 1.00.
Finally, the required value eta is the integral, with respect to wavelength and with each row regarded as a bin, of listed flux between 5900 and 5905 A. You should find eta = 13.4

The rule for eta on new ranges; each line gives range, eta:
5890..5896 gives 15.6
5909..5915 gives 15.8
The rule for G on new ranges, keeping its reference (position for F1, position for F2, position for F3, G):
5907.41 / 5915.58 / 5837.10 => 0.087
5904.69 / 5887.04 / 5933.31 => 0.079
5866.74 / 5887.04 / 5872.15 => 0.024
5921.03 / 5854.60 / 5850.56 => 0.066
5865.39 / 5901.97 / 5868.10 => 0.108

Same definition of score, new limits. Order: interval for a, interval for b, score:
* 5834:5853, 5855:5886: 1.01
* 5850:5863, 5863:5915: 1.01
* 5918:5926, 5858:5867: 0.98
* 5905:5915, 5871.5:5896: 0.97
